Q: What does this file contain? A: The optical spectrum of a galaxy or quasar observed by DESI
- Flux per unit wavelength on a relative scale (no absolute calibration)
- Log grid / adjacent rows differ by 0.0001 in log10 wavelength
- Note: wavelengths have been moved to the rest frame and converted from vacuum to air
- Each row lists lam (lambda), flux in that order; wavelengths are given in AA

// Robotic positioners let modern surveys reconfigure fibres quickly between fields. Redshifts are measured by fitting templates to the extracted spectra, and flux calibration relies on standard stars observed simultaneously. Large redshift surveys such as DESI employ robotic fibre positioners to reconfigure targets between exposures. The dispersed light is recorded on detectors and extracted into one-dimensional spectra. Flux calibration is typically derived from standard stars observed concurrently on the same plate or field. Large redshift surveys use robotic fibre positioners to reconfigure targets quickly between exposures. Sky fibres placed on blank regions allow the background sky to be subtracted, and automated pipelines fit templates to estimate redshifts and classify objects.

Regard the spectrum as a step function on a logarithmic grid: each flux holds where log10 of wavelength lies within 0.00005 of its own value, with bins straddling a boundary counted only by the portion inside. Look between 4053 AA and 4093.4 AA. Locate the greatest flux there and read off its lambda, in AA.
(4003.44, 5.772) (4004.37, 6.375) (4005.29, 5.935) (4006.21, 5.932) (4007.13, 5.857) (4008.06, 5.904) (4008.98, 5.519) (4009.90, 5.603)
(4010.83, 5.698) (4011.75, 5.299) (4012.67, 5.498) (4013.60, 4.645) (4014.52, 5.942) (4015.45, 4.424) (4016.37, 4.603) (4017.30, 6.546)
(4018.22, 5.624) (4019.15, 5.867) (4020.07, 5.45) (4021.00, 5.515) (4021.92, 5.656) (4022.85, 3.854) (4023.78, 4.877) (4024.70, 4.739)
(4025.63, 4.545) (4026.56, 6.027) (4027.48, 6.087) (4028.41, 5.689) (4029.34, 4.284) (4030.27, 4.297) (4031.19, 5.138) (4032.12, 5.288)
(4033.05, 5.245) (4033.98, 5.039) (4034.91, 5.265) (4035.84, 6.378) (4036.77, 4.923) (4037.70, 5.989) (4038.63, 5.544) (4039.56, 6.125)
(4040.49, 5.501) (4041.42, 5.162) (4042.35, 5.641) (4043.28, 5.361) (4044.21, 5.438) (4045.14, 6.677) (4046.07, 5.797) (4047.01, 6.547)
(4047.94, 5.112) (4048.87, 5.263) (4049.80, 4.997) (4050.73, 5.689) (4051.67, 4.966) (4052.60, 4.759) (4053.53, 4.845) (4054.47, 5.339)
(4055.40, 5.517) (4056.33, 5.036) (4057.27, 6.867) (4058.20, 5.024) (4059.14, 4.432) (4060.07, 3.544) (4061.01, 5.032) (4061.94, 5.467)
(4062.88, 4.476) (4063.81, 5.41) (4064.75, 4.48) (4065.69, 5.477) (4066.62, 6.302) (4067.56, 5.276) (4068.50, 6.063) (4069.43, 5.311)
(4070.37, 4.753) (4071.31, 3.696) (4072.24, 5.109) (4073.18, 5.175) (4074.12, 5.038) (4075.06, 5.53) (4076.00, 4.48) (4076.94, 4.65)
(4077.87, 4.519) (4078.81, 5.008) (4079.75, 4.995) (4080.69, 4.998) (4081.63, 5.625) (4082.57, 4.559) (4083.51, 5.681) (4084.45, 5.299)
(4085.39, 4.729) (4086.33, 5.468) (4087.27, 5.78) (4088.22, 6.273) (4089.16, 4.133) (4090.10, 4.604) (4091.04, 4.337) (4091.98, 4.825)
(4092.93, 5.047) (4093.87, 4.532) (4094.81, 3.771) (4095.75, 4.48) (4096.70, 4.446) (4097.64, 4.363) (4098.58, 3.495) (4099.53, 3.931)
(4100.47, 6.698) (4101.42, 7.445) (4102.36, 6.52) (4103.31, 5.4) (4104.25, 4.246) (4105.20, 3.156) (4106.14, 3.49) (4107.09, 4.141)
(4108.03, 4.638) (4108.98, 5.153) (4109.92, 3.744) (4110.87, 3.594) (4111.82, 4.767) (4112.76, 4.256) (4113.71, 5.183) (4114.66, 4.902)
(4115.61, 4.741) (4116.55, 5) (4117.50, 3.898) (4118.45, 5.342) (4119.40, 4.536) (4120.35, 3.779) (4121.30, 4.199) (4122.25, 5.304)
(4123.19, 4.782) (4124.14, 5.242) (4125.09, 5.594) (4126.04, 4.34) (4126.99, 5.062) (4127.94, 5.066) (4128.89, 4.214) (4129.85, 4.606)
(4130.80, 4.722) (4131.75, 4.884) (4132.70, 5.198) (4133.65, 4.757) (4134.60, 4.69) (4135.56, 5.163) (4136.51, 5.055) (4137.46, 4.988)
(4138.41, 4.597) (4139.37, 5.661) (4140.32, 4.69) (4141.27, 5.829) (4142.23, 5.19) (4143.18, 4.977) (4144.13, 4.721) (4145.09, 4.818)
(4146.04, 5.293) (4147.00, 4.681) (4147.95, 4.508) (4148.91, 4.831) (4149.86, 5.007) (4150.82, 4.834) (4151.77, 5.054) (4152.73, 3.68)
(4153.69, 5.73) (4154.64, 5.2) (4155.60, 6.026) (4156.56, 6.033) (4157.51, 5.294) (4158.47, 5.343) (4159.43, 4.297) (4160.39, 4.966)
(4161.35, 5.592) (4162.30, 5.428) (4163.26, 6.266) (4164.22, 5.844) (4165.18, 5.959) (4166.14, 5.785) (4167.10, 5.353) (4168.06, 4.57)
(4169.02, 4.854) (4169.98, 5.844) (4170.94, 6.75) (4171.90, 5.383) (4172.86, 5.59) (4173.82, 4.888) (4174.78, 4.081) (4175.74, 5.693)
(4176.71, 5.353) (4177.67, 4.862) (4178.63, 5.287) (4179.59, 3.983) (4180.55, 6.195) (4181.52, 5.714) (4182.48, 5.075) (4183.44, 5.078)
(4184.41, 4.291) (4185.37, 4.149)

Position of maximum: 4057.27 AA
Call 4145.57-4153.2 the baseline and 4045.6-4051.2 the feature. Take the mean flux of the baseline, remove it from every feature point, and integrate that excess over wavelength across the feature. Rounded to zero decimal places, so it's 5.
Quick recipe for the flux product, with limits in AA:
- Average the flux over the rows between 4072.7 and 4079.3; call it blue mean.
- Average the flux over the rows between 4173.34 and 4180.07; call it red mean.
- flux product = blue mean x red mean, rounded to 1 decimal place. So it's 24.0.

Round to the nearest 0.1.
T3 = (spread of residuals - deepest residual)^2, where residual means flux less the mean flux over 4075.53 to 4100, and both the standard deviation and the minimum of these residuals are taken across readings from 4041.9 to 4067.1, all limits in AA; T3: 3.8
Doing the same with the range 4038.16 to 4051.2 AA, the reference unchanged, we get 0.1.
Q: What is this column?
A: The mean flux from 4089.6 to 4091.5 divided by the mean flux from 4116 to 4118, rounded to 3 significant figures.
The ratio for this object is 1.00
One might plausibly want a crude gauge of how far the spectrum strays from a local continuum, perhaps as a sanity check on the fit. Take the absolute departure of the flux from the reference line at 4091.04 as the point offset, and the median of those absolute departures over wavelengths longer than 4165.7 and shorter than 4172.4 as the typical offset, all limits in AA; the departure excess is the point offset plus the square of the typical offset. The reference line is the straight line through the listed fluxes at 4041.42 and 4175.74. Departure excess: 1.1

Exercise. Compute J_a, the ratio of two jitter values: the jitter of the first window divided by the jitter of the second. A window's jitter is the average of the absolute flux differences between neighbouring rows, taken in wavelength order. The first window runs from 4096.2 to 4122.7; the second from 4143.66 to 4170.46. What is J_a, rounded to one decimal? 1.5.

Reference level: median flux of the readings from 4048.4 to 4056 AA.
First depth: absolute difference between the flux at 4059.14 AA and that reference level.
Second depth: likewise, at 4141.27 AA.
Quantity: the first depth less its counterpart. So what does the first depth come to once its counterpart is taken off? 0.0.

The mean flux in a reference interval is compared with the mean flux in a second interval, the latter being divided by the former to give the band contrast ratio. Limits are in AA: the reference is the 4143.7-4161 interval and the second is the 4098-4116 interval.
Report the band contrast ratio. 0.94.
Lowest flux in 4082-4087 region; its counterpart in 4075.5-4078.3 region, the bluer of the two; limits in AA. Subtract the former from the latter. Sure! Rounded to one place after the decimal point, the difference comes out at -0.1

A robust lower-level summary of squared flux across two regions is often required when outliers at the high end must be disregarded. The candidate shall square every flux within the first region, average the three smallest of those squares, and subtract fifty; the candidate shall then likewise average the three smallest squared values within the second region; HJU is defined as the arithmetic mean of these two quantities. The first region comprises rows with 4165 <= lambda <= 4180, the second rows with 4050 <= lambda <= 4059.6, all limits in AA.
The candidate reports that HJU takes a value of -5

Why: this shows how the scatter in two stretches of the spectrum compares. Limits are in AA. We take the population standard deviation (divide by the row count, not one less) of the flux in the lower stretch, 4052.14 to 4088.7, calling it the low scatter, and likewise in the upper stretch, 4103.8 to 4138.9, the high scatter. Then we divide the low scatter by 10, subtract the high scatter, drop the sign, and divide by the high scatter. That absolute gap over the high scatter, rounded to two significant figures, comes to 0.89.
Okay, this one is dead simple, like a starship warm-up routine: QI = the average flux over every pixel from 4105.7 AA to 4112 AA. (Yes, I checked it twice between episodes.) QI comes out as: 4.2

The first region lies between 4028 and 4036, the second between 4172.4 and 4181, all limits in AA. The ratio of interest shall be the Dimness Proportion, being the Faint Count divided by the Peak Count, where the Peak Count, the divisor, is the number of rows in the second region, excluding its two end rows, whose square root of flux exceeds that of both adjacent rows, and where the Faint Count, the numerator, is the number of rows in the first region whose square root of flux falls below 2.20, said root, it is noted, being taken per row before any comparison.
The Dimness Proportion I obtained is 1.0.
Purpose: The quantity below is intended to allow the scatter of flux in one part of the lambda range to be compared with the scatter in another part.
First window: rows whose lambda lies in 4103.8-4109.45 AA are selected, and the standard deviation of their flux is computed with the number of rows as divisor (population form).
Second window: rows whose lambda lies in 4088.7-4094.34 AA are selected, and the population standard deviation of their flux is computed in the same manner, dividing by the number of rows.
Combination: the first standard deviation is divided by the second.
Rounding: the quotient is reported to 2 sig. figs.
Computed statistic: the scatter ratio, 2.2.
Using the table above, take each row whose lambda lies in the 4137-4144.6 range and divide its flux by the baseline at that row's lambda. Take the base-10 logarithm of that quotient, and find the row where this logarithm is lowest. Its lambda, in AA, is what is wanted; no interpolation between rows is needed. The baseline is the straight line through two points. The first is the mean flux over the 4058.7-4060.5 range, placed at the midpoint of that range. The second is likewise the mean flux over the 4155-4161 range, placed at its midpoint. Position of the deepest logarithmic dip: 4138.41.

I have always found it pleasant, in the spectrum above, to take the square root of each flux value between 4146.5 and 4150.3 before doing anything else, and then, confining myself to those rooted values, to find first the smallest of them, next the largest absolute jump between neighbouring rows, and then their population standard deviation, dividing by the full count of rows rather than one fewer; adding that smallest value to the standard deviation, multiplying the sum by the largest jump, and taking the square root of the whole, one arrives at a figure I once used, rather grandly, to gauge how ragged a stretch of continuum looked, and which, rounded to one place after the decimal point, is 0.4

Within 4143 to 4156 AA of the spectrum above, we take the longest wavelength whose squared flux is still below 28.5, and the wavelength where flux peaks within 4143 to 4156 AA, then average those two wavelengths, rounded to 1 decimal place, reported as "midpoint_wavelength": 4155.1 AA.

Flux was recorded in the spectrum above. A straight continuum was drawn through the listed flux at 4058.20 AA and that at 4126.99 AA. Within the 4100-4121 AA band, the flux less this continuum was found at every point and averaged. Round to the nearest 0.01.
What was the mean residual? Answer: -0.30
